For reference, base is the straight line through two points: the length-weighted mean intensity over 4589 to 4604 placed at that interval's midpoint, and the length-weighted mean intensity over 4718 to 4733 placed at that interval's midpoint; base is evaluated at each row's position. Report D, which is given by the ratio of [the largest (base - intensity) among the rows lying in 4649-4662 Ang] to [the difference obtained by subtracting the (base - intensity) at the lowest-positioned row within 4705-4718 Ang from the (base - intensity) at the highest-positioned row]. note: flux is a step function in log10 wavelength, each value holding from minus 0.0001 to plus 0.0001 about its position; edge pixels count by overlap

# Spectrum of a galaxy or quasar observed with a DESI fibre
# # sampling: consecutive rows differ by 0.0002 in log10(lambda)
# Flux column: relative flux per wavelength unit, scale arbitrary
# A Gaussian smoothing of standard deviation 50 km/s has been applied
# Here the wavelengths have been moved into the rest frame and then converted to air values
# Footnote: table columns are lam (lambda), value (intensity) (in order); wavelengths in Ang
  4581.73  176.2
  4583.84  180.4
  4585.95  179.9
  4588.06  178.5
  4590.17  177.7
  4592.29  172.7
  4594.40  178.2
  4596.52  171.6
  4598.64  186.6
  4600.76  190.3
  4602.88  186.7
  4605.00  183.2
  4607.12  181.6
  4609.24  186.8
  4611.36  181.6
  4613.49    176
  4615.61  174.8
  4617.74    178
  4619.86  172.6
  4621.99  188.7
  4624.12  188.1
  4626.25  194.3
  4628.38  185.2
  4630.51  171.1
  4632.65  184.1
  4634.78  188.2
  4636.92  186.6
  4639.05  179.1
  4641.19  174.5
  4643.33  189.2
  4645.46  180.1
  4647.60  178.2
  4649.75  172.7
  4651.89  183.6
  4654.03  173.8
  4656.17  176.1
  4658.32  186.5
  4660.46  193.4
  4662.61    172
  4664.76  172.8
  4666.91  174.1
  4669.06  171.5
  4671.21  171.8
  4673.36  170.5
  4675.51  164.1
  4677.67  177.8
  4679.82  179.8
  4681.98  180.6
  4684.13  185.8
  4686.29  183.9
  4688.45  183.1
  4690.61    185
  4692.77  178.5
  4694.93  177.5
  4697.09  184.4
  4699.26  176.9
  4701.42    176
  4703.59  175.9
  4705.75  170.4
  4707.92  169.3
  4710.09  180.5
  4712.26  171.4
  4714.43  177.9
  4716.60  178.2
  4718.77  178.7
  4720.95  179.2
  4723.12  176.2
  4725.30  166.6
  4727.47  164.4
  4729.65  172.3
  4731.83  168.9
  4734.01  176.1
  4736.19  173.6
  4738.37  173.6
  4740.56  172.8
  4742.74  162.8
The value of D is -0.51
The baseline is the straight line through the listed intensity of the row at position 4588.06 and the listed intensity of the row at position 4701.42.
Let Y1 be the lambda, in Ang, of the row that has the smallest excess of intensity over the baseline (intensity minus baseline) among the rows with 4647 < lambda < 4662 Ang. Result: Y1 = 4649.75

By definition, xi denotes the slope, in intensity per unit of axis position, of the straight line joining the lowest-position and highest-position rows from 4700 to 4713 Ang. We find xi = -0.4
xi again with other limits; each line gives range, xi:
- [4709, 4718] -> -0.4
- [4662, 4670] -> -0.1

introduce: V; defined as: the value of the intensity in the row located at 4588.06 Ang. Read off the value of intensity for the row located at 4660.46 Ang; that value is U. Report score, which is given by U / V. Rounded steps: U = 193.4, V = 178.5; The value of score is 1.08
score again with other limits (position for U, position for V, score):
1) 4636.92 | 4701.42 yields 1.06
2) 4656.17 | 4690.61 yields 0.95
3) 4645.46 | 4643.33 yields 0.95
